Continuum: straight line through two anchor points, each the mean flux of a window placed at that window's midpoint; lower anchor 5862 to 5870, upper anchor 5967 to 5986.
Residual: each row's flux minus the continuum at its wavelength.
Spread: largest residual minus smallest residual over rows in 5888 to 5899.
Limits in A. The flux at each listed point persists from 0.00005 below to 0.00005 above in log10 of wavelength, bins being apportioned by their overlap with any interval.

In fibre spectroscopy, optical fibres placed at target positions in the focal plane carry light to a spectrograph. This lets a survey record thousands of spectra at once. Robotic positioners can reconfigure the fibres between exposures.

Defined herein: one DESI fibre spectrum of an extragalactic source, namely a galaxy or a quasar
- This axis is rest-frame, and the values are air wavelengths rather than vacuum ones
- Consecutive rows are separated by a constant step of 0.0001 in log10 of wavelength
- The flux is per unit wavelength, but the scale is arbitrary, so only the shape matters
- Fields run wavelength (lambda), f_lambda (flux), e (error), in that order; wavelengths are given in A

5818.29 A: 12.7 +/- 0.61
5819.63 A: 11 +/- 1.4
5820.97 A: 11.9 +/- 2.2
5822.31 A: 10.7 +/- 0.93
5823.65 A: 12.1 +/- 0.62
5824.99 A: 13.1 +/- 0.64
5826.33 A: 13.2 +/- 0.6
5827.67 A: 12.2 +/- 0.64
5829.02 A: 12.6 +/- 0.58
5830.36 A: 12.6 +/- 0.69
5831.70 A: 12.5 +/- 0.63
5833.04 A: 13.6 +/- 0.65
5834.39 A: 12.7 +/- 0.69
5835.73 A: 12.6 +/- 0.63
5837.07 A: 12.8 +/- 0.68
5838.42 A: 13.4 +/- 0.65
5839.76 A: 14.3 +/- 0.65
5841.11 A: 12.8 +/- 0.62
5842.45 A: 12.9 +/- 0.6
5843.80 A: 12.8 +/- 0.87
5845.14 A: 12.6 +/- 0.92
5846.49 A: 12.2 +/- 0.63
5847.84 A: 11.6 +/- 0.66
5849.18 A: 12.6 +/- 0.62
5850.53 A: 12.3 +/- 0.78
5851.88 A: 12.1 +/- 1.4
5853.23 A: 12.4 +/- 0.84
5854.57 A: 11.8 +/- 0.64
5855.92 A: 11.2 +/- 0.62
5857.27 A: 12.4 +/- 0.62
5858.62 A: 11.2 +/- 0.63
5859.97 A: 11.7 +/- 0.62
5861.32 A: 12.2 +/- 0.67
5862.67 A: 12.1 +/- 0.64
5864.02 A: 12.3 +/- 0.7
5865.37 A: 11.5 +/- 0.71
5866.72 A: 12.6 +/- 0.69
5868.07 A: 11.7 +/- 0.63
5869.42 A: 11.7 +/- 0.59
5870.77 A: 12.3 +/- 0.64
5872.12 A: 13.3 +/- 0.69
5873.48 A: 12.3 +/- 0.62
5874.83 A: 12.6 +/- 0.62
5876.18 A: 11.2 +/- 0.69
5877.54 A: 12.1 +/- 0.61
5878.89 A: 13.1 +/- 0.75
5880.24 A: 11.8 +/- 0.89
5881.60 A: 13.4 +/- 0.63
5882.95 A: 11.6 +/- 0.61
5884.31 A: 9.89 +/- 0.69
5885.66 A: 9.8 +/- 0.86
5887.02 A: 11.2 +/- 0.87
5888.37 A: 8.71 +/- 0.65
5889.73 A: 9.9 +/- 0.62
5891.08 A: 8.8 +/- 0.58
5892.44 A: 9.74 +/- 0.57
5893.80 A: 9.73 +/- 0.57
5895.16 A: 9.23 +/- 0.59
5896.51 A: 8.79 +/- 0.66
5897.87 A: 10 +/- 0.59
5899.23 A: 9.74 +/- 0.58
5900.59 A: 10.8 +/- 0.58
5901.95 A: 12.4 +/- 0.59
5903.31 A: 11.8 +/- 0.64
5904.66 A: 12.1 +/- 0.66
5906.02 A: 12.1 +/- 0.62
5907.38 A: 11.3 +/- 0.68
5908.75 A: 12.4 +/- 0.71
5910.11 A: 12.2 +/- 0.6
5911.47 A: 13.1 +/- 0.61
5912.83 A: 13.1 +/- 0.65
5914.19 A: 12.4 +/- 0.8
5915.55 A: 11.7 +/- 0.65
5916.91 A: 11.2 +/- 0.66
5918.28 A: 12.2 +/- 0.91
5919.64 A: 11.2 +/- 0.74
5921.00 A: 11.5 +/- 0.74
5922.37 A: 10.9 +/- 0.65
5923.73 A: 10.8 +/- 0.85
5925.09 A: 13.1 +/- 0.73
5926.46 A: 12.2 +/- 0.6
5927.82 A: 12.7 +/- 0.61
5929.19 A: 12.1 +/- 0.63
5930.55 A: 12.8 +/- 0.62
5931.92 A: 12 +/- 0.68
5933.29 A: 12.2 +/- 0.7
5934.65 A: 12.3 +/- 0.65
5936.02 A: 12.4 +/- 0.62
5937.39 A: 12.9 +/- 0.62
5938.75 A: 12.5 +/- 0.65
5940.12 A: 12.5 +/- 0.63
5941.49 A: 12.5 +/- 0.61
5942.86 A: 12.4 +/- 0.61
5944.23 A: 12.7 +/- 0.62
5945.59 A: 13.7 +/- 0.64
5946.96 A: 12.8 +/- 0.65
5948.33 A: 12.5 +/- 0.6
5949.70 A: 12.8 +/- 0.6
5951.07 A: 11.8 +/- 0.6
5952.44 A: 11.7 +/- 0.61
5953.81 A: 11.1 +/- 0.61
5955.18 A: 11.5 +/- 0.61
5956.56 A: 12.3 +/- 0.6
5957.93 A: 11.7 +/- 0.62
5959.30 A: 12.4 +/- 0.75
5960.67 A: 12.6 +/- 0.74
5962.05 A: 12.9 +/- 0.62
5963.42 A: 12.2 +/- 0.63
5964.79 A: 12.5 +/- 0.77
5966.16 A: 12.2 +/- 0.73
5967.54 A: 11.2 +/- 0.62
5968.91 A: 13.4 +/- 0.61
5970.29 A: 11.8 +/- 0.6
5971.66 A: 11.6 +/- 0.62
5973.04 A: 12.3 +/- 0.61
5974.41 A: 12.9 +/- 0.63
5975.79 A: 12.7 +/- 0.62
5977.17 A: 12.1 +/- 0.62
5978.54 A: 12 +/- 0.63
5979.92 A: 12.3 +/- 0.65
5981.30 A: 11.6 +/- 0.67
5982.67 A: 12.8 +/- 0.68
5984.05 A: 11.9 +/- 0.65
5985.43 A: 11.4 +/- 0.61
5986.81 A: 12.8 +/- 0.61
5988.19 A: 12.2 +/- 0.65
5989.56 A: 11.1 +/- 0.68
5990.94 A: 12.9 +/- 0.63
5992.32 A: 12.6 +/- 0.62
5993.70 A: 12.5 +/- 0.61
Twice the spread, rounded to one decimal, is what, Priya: 2.6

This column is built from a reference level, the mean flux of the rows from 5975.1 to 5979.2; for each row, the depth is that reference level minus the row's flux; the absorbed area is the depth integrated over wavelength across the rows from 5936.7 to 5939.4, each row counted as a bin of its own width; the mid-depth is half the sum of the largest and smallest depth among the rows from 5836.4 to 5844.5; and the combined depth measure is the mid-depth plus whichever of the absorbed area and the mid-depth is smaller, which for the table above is -2.6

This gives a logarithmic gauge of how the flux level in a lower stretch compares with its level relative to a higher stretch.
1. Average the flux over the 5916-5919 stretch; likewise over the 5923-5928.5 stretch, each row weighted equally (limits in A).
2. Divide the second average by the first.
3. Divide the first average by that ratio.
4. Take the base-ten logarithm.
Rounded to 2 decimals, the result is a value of 1.05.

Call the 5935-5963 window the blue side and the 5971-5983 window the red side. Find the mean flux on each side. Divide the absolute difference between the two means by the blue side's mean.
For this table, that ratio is 0.01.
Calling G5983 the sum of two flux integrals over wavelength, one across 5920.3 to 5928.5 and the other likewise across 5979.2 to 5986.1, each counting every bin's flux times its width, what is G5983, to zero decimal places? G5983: 180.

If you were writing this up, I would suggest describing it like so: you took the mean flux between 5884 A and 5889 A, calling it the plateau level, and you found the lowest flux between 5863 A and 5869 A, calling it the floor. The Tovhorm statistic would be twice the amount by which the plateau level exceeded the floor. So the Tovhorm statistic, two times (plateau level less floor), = -3.2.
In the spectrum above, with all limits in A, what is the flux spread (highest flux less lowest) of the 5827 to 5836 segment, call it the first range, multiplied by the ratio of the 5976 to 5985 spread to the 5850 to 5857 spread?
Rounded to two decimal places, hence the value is 1.40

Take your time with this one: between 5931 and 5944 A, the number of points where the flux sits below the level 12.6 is 8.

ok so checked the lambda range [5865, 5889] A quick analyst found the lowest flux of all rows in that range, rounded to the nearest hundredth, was 8.71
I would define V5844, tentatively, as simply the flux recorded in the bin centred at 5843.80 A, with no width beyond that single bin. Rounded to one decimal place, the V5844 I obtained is 12.8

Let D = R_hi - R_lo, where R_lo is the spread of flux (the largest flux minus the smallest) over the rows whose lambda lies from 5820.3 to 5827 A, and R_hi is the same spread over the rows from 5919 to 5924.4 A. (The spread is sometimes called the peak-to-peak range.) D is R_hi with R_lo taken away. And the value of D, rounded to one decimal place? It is -1.8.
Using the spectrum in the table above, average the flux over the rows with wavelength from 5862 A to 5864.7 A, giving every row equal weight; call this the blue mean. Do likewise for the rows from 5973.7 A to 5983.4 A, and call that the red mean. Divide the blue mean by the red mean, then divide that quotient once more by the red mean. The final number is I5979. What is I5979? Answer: 0.0801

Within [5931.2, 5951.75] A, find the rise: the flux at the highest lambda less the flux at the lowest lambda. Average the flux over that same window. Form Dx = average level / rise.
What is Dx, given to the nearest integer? -63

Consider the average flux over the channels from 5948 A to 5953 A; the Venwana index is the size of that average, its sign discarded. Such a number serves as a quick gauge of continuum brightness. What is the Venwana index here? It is 12.2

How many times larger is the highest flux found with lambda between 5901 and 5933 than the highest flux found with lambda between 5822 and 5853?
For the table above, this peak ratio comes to 0.92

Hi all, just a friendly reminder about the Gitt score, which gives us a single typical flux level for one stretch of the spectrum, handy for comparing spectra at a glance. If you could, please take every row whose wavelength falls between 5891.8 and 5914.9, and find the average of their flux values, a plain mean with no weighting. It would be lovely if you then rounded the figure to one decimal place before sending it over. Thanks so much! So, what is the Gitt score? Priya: 11.2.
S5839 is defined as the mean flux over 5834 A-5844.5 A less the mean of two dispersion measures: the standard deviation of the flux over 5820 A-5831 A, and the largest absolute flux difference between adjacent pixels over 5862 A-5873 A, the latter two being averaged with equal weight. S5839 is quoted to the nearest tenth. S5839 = 12.1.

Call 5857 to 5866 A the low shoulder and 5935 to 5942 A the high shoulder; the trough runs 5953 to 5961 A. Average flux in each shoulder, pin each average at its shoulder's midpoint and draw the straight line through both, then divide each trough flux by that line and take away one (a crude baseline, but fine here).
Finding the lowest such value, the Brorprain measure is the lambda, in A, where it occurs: 5953.81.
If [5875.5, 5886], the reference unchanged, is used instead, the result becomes 5885.66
